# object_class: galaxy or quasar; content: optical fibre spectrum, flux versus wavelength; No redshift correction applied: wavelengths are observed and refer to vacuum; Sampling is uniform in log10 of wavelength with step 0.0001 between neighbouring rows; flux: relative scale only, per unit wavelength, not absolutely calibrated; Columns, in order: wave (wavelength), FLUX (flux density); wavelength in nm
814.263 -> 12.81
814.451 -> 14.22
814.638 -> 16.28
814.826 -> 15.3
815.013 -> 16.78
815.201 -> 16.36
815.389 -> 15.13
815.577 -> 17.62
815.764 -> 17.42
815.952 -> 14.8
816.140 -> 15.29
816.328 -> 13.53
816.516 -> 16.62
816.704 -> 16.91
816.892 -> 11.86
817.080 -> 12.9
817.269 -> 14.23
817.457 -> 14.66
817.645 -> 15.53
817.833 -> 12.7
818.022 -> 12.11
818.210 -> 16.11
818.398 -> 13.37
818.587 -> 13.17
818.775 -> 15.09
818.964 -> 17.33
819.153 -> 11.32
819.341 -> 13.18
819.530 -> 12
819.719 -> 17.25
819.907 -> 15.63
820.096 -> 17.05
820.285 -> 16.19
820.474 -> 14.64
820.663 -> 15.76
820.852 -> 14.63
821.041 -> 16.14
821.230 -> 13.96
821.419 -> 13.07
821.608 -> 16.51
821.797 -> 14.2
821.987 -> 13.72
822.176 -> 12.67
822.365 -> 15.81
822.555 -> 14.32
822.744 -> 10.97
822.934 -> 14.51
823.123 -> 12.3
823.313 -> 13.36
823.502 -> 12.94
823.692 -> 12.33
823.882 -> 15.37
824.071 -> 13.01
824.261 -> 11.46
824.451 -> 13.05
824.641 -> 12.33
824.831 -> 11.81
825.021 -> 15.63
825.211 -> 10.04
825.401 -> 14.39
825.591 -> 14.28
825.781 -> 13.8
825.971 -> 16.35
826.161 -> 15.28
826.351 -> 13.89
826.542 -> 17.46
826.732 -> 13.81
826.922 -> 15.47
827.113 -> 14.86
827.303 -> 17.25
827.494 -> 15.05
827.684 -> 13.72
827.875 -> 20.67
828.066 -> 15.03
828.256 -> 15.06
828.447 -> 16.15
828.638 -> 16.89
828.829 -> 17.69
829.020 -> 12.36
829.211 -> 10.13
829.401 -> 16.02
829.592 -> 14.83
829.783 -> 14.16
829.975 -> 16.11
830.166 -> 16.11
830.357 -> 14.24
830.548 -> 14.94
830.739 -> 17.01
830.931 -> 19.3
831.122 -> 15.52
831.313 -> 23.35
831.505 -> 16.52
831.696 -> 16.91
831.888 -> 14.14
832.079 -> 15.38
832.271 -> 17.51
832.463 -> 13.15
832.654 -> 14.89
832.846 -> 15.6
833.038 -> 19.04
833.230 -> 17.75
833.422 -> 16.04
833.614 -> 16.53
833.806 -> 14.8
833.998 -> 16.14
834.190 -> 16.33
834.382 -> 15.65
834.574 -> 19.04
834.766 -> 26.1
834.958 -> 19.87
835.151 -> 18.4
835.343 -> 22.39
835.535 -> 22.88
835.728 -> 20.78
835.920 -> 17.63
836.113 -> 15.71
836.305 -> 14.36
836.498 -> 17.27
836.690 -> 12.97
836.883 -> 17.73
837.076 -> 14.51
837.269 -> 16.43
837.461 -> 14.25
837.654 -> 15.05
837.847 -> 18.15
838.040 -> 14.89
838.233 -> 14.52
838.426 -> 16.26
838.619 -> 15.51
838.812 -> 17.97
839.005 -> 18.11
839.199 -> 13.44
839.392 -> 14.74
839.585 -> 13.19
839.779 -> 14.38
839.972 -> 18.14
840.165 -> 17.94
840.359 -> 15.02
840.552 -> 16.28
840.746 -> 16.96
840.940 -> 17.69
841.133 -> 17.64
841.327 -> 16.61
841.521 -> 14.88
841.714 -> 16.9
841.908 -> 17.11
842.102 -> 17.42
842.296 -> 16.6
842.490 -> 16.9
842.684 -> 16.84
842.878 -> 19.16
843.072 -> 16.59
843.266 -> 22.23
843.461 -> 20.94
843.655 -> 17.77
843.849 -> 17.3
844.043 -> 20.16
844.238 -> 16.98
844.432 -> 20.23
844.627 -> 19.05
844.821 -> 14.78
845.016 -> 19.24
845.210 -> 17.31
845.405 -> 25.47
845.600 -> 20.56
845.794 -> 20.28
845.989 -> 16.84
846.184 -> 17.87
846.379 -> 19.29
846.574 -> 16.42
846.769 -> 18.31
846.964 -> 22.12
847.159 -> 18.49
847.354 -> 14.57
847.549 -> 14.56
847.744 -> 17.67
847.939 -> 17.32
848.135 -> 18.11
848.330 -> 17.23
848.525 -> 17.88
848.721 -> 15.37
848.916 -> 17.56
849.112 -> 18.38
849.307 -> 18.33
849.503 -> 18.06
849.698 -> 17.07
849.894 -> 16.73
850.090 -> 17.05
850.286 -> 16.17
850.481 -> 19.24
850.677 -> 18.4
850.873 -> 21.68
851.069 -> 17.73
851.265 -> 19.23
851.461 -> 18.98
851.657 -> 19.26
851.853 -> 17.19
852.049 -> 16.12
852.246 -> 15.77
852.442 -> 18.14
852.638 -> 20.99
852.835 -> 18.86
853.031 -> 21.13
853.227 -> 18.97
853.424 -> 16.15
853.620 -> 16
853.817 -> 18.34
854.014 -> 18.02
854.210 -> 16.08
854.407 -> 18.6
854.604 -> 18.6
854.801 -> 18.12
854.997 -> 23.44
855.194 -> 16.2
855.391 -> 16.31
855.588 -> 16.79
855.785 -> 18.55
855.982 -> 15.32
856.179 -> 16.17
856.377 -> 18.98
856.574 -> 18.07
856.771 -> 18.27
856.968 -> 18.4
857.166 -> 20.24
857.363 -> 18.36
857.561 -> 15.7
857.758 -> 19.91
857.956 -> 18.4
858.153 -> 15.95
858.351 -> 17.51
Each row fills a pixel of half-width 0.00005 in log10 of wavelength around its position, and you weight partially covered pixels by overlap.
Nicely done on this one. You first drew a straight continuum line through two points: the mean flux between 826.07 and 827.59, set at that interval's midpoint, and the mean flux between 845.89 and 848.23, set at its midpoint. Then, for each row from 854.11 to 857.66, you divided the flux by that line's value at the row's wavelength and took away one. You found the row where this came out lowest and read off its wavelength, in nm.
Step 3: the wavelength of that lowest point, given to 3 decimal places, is 855.982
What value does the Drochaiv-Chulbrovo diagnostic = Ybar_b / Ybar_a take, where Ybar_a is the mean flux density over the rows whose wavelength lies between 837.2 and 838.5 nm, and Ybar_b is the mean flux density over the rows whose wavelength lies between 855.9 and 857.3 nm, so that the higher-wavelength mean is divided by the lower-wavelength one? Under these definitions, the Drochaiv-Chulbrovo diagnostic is 1.15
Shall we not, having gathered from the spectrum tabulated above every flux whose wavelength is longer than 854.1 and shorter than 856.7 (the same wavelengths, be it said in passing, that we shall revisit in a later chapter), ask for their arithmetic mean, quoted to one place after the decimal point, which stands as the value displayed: 17.8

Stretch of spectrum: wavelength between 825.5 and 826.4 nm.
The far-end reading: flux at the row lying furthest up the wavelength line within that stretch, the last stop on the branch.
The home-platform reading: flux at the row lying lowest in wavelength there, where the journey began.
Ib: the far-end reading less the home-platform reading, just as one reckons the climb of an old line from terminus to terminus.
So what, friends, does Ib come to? -0.4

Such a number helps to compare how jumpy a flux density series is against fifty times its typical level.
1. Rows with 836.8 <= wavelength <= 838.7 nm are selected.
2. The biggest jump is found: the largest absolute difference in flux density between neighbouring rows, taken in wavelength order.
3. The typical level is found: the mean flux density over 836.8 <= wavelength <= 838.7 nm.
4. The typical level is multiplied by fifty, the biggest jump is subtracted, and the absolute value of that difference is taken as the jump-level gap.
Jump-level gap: 783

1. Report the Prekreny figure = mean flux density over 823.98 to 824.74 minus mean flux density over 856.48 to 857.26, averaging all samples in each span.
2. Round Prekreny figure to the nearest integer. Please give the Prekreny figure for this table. -6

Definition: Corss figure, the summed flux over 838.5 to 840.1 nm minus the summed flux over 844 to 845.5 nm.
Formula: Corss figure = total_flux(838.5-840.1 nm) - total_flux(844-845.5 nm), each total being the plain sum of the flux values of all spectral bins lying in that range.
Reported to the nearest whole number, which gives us -28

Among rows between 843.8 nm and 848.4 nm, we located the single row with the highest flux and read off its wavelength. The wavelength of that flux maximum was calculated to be 845.405 nm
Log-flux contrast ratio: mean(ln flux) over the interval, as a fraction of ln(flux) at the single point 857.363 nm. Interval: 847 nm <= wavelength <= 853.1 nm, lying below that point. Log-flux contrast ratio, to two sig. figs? 0.99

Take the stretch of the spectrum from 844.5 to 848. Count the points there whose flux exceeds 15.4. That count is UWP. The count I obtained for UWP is 15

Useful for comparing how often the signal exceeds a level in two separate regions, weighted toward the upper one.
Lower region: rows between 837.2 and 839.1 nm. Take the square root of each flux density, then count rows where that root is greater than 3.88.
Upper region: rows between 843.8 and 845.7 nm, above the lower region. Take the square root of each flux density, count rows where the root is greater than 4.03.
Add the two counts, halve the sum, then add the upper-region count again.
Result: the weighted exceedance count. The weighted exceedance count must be 16.5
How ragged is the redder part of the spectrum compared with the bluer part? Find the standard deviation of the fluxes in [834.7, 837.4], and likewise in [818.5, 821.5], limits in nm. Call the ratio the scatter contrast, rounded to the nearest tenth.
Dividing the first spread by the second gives 2.0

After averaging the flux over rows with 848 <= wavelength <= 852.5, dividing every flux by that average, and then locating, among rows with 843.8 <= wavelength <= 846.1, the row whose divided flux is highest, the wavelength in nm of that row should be 845.405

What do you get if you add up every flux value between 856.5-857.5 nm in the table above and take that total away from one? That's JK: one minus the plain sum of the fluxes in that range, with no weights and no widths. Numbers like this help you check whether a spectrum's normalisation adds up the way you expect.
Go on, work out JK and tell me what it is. -92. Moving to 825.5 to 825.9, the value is -27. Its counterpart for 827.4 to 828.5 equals -95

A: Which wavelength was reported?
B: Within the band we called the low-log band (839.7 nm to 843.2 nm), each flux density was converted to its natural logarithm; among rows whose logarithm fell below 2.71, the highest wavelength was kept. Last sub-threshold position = 841.521 nm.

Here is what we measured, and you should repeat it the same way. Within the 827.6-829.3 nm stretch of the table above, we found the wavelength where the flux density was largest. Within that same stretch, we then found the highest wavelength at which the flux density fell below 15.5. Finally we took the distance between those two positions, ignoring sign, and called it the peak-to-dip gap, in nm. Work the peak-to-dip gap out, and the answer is 1.34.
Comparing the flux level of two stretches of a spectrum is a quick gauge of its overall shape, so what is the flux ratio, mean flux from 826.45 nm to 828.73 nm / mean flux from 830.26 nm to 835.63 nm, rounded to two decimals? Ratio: 0.91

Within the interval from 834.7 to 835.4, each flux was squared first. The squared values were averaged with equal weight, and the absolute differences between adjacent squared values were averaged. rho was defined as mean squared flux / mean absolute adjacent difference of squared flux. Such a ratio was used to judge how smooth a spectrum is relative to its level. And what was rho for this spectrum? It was 2.8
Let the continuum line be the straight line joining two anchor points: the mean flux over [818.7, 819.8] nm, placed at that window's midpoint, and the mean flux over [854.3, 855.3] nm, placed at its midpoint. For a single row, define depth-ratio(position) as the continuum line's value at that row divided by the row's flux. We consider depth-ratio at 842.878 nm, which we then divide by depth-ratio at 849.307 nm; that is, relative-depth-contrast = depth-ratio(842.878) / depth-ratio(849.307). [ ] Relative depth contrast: 0.91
